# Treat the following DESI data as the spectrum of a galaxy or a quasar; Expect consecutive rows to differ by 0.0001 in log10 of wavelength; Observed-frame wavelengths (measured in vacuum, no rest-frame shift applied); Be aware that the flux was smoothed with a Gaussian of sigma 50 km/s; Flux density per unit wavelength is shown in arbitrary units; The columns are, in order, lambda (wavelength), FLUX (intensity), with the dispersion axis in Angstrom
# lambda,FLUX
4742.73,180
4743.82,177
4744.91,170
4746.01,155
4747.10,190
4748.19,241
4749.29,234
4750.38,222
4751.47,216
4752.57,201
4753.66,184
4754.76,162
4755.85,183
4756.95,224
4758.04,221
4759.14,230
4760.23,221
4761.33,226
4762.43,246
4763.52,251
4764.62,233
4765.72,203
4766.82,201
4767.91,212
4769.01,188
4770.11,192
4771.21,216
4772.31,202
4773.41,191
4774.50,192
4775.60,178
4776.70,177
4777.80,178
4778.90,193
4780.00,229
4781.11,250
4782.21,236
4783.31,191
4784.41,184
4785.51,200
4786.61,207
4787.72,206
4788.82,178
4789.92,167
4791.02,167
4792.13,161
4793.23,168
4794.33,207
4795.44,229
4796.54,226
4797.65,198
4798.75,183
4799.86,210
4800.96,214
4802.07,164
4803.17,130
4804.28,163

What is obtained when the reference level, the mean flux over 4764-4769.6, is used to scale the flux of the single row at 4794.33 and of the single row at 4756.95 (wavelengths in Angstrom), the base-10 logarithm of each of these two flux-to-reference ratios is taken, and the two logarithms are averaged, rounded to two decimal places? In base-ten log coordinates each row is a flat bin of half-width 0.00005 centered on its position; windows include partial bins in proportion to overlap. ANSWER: 0.02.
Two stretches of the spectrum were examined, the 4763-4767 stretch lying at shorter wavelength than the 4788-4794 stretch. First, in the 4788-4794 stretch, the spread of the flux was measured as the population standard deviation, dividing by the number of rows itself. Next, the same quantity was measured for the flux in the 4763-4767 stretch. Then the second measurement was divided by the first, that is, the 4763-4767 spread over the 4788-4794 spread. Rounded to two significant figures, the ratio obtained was 3.8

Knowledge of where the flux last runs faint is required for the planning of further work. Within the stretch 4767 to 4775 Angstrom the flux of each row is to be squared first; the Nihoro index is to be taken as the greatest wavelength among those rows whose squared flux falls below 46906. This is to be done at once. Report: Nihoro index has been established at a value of 4774.50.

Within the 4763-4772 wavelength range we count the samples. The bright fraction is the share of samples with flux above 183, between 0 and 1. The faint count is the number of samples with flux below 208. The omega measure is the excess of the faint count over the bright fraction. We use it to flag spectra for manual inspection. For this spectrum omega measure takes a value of 3.0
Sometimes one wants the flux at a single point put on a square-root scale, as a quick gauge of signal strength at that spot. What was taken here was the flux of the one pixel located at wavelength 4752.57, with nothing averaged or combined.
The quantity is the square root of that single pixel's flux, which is 14.2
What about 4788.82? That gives 13.3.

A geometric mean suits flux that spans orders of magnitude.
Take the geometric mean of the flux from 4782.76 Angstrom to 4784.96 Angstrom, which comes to 187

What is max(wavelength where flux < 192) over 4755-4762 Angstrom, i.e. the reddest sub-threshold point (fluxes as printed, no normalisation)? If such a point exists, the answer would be 4755.85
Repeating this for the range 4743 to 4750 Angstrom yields 4747.10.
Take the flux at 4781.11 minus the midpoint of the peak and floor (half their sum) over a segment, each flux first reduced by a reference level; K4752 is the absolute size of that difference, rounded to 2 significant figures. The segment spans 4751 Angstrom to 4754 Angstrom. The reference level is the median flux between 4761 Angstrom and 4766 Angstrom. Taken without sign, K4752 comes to 50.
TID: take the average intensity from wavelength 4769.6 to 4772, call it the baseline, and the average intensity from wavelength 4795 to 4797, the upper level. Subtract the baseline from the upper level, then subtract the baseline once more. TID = -180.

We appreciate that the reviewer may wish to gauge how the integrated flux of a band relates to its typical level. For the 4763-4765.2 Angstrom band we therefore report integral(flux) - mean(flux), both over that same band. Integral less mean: 289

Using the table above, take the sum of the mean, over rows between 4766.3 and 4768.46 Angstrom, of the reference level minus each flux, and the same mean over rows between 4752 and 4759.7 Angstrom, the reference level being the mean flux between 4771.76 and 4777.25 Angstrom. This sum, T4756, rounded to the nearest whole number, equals -31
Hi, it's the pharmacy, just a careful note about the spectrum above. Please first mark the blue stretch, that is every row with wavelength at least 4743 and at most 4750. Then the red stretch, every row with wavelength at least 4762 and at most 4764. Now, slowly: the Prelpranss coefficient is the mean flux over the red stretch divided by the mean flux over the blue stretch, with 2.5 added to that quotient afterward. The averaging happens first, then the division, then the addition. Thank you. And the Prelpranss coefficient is 3.78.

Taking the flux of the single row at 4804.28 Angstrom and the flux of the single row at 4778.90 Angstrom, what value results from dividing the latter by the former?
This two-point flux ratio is 1.18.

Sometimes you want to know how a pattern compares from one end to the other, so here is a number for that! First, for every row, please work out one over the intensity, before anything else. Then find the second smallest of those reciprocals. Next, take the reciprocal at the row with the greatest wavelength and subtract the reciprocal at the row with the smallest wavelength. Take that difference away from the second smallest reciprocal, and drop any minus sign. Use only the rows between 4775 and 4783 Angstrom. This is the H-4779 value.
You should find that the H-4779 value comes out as 0.0056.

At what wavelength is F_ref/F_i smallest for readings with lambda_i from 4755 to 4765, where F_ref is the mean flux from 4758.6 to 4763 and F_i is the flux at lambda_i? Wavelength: 4763.52 Angstrom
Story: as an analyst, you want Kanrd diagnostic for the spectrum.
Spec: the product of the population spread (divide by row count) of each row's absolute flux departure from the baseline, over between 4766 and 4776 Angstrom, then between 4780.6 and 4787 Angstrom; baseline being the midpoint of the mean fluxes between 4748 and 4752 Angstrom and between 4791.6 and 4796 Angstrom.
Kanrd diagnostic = 106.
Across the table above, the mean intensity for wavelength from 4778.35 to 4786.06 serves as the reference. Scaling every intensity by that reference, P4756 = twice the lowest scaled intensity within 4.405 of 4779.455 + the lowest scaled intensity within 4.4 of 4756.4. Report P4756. 2.44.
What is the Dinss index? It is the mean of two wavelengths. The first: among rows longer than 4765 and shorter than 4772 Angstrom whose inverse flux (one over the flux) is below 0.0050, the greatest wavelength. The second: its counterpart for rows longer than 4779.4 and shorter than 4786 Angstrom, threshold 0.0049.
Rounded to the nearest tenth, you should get 4776.7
